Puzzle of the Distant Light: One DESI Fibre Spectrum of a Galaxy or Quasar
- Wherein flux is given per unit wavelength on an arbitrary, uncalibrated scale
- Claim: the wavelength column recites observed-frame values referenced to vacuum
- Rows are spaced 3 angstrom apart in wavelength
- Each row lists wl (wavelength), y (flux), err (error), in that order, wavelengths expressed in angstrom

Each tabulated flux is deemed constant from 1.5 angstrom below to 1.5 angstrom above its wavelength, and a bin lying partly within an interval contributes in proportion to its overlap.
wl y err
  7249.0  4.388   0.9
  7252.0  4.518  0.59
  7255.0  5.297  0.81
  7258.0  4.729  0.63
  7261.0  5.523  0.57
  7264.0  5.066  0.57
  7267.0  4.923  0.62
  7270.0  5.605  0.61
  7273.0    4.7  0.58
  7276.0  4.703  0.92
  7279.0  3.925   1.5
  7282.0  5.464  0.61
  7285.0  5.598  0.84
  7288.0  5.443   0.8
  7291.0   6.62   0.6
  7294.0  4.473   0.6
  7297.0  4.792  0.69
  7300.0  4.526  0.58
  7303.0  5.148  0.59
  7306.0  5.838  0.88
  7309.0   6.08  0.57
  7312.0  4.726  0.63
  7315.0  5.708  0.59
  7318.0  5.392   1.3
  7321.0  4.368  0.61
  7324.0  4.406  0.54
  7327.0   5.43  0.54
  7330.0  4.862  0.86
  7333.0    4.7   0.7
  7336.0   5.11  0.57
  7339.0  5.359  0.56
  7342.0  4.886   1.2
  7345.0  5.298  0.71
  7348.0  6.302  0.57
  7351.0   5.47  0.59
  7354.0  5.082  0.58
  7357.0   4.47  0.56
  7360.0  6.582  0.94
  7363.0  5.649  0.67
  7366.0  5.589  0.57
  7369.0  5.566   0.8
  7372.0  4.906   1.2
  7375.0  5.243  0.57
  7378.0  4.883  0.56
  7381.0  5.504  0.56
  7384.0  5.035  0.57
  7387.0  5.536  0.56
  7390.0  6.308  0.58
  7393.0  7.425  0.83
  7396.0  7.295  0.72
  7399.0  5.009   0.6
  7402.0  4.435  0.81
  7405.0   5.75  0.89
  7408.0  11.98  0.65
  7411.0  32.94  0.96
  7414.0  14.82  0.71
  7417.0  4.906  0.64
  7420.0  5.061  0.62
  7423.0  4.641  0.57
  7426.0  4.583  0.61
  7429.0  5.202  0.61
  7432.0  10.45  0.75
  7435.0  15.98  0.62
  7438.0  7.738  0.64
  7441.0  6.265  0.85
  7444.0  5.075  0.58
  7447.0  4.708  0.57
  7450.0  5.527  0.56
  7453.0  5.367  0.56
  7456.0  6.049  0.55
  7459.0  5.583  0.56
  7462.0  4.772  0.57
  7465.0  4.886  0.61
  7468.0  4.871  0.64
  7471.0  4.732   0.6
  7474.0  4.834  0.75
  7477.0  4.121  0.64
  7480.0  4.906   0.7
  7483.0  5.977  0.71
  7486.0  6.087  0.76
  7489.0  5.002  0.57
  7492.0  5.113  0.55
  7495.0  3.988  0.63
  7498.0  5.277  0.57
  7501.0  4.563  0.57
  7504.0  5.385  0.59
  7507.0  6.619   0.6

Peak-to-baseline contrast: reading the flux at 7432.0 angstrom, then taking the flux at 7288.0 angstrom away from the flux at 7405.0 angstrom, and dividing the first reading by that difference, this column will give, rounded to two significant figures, 34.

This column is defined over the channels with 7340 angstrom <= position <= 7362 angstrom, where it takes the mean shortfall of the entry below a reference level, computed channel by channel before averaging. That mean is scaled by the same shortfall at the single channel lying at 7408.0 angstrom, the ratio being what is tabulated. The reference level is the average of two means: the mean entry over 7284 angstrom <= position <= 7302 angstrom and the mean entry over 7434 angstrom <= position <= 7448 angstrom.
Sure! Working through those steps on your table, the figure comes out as -0.2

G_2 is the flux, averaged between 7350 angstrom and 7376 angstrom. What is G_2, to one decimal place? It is 5.4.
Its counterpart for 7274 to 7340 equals 5.1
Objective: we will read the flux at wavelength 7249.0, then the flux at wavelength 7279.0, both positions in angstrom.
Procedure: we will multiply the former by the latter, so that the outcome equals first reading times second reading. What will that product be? 17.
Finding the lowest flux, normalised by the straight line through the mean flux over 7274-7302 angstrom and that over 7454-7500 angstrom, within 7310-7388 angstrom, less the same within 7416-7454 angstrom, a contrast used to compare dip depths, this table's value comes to -0.04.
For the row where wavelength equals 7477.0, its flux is 4.121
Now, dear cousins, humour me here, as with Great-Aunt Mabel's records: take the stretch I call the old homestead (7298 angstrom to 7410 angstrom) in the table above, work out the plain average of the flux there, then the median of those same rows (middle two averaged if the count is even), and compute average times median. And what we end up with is 30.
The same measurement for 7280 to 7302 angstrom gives 29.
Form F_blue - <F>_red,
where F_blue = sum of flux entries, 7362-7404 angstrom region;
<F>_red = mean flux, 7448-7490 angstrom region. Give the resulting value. 73.2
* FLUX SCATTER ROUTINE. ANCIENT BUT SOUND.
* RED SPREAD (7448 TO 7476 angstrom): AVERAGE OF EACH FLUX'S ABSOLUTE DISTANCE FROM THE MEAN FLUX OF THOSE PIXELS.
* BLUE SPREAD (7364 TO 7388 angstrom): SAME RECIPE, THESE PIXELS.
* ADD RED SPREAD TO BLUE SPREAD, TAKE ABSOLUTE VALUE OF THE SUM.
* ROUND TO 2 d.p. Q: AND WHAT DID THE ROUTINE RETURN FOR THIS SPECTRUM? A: 0.67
